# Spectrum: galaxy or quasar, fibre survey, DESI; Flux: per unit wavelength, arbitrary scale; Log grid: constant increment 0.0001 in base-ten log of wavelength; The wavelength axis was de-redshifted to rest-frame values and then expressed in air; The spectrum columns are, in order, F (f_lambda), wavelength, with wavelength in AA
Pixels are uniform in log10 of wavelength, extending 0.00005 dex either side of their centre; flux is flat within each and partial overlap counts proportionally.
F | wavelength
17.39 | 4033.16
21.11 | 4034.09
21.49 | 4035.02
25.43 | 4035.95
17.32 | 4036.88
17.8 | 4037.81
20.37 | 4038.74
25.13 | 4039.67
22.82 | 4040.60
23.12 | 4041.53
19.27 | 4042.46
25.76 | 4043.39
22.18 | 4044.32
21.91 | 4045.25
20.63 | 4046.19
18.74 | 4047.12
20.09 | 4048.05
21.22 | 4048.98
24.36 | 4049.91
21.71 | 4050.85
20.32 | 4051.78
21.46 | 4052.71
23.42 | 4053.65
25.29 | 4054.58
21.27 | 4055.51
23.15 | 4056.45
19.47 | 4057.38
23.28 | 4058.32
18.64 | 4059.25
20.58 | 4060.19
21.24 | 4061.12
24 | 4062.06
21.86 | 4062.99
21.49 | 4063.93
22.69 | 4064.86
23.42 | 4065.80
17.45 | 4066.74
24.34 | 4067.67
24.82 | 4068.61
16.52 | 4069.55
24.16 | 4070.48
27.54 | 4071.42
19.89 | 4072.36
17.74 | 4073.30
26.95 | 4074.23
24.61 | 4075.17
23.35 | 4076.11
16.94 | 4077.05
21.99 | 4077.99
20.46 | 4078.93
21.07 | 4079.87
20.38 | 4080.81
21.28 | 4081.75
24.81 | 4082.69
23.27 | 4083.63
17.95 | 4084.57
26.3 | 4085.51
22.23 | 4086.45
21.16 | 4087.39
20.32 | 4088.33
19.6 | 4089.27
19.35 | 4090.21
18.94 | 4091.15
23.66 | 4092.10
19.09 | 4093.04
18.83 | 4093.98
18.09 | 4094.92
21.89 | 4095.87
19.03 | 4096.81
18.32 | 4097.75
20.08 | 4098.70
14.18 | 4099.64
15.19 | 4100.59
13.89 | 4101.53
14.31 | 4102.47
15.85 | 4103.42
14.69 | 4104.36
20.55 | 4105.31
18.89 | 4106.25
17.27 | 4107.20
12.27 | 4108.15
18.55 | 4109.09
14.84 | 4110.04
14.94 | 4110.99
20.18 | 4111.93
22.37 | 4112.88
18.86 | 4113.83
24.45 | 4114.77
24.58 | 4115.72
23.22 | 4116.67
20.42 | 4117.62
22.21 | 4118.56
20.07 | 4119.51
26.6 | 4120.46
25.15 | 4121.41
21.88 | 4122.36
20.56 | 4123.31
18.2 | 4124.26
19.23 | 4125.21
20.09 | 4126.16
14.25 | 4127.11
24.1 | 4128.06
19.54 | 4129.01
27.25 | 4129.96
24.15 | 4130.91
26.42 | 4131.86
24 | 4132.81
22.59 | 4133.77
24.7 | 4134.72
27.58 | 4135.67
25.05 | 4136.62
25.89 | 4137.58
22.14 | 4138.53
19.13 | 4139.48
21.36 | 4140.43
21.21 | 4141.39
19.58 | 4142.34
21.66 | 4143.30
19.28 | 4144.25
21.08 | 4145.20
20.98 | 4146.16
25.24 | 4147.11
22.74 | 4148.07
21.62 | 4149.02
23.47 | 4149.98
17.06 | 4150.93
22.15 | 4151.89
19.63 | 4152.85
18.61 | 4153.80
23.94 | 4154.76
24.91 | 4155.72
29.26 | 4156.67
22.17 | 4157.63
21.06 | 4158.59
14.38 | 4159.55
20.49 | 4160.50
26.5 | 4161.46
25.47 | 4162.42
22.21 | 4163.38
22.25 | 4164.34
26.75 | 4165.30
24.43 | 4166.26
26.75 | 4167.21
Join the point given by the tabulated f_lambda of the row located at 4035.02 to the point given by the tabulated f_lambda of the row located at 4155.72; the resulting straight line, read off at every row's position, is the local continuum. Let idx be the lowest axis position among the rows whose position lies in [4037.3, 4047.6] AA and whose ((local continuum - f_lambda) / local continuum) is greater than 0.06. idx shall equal 4037.81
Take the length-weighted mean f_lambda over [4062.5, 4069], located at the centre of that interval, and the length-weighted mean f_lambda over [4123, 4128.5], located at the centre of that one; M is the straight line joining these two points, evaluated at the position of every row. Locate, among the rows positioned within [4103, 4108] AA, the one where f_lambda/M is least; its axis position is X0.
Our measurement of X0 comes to 4104.36 AA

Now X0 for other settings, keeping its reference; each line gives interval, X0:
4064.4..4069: 4066.74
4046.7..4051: 4047.12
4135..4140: 4139.48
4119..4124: 4119.51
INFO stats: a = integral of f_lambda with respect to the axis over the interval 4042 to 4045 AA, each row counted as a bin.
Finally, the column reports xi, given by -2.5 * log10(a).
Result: -4.6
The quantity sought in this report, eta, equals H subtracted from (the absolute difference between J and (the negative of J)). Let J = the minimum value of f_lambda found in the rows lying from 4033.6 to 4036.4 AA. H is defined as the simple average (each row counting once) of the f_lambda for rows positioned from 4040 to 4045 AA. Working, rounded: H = 22.6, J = 21.11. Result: 20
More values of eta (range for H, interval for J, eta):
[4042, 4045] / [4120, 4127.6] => 6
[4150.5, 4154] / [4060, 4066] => 22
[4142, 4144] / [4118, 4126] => 16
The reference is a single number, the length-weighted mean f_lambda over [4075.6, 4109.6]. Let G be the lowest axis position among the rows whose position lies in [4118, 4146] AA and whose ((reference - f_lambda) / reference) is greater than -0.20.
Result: 4118.56 AA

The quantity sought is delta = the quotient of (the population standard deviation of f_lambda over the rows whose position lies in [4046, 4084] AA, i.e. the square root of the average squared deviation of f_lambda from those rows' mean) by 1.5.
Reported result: 1.7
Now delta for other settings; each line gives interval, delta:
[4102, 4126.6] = 2.4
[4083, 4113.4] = 2.1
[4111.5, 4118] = 1.4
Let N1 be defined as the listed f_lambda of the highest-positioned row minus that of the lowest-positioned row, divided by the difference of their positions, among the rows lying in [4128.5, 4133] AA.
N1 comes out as 1.2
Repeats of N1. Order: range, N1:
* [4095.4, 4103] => -1.1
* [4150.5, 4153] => 1.3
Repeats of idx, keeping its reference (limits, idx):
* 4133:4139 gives 4133.77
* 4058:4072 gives 4059.25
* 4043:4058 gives 4047.12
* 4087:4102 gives 4087.39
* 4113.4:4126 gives 4113.83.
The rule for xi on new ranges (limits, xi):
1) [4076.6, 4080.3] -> -4.7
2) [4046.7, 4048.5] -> -3.9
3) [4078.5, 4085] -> -5.4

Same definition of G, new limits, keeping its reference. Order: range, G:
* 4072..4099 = 4072.36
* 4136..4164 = 4138.53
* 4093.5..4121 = 4093.98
